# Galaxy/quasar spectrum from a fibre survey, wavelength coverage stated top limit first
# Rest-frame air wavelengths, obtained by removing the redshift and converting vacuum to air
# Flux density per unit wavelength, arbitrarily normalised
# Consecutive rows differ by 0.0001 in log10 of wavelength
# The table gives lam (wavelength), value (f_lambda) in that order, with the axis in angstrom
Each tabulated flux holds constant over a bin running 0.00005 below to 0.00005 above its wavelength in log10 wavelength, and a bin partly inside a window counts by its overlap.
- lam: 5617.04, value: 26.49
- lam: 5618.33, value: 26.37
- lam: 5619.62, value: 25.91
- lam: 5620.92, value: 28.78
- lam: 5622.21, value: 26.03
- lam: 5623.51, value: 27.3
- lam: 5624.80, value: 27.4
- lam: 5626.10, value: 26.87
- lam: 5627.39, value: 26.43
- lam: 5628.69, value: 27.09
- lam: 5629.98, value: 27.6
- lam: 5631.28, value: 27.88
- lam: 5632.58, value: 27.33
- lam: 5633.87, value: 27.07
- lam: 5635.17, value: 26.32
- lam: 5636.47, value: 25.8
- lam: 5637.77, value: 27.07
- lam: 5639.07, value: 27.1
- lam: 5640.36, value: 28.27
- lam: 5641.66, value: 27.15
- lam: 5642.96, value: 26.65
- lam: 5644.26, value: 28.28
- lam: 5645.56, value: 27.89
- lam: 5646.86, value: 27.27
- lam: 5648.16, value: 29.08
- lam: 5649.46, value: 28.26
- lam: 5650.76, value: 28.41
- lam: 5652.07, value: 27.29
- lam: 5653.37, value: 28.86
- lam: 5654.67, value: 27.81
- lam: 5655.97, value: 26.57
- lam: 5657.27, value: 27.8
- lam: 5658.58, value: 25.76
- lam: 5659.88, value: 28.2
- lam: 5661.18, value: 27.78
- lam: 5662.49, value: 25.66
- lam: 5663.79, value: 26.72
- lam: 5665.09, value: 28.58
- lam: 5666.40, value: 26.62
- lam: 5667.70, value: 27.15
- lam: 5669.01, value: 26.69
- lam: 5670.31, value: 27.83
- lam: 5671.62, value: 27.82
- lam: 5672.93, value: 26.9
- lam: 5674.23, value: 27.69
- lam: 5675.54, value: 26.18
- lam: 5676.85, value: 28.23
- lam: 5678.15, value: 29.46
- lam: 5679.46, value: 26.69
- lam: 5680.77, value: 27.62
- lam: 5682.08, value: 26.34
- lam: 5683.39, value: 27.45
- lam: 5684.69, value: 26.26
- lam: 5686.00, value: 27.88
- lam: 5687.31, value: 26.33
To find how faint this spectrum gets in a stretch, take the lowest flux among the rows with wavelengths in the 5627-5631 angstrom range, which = 26.43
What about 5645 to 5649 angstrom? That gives 27.27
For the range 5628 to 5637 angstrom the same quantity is 25.8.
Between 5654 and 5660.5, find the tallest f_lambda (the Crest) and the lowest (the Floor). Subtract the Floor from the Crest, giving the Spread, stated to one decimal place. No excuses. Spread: 2.4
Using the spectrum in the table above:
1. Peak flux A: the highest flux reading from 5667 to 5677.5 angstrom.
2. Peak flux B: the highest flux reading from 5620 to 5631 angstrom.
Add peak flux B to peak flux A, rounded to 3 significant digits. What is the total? 57.0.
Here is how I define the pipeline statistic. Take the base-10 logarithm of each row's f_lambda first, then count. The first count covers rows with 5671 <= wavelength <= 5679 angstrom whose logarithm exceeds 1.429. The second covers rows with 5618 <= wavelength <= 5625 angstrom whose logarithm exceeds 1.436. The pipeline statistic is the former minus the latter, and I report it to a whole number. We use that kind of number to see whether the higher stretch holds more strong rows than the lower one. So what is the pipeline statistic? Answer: 2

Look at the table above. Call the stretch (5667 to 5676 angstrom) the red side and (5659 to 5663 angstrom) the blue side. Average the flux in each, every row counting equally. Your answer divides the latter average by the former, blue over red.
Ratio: 1.00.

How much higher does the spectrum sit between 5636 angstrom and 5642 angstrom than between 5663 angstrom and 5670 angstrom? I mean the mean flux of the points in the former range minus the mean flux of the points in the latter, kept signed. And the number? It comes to -0.1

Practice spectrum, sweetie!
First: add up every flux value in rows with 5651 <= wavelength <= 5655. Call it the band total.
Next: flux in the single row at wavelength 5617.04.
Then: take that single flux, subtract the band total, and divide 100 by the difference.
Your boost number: -1.74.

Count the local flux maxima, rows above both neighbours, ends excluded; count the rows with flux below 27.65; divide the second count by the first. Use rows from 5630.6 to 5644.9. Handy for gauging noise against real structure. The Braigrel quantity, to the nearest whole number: 8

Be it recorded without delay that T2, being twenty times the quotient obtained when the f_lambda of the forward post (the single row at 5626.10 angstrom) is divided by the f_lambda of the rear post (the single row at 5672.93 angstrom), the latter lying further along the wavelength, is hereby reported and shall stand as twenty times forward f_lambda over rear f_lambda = 20.0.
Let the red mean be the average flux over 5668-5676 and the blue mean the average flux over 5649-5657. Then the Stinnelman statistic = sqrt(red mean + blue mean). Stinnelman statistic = 7.42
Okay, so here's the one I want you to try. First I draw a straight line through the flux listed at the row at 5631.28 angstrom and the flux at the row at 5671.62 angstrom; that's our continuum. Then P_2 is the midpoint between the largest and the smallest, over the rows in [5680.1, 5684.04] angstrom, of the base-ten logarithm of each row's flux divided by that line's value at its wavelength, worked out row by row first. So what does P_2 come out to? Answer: -0.013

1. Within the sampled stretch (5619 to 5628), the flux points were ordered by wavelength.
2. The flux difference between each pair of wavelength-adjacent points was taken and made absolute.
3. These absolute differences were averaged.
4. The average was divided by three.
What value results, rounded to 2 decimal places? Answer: 0.44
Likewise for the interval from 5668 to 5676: 0.29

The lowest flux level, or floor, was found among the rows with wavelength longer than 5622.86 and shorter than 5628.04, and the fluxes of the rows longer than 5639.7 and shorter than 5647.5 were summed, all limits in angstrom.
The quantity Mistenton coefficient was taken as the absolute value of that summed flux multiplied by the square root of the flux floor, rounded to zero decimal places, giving 851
